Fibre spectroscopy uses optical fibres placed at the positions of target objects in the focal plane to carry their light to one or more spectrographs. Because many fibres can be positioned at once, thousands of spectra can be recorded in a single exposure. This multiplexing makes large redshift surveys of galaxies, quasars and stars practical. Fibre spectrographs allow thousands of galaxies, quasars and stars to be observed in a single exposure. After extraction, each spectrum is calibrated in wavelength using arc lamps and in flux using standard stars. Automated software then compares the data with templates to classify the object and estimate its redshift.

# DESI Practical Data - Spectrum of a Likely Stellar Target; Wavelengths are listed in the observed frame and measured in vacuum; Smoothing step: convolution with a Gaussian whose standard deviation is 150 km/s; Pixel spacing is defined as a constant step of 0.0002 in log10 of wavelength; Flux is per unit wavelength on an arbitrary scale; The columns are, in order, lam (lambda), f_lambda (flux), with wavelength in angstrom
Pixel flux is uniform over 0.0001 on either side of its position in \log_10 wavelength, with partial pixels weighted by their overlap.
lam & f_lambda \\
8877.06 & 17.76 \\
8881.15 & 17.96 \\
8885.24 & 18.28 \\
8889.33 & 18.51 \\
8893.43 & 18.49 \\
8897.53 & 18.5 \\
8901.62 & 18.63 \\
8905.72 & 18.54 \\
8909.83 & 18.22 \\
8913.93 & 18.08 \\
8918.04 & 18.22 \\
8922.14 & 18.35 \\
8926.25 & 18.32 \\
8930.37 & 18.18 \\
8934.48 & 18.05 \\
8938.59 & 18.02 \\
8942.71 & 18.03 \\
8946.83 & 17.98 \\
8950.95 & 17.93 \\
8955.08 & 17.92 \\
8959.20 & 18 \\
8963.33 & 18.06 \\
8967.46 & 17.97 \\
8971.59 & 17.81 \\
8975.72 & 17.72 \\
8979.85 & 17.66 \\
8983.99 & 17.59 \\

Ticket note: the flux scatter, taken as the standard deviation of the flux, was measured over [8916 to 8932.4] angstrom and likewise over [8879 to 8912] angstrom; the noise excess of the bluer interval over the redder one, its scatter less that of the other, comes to 0.14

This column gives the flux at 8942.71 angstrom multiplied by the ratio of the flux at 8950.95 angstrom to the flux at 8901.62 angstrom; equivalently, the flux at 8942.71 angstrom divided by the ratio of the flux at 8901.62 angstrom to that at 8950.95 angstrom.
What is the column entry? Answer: 17.4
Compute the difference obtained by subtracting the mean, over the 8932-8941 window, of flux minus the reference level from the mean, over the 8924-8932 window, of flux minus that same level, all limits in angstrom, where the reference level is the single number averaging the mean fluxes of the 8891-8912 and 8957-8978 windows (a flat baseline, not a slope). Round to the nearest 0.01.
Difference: 0.21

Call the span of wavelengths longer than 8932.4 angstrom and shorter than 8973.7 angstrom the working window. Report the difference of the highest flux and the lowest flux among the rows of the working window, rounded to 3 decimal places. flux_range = 0.250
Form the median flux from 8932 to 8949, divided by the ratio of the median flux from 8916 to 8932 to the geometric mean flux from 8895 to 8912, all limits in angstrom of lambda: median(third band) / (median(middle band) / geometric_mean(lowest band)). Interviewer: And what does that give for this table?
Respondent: 18.2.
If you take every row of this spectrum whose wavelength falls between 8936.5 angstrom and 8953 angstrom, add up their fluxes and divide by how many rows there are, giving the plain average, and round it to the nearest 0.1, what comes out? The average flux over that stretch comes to 18.0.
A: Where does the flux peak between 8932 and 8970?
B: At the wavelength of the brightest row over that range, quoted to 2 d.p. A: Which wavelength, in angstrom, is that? 8963.33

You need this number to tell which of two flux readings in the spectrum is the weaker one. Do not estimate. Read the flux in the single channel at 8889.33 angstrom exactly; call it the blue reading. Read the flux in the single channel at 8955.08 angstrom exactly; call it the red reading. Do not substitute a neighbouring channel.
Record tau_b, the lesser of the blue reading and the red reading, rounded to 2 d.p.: 17.92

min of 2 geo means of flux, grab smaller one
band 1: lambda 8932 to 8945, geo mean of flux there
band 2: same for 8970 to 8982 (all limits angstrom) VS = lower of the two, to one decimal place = 17.7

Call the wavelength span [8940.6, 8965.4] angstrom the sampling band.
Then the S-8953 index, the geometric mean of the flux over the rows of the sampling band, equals 18.0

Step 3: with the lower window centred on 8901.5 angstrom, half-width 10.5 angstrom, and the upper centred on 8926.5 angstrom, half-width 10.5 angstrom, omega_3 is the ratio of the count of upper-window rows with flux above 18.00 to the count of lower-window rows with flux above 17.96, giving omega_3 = 1.0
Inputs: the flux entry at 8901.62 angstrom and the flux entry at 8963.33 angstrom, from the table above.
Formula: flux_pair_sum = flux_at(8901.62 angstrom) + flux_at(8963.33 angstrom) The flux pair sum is 36.7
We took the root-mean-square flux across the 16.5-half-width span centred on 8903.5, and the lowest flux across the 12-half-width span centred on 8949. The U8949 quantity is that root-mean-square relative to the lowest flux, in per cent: 103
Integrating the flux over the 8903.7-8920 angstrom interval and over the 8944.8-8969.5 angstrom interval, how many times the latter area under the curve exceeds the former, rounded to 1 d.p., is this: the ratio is 1.5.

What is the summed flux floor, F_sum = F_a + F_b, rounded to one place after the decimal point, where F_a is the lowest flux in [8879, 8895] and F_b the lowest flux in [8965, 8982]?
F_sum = 35.6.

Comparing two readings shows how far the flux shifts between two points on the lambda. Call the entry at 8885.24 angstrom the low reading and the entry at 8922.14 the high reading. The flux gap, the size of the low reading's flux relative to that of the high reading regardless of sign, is 0.1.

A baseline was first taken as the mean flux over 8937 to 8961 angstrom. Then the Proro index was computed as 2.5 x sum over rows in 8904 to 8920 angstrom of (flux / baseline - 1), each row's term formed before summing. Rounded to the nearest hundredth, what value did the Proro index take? 0.16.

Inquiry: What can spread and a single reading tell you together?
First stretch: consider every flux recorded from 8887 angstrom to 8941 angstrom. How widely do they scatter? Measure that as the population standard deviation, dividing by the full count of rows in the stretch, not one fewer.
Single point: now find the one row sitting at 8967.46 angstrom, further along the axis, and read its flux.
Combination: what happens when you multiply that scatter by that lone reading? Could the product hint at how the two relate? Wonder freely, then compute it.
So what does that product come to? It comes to 3.5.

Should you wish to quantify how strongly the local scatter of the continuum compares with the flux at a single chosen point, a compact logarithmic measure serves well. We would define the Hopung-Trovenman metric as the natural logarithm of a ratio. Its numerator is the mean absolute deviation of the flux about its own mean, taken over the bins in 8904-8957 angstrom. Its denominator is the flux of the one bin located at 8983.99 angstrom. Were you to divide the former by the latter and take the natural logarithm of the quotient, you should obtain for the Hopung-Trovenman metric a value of -4.76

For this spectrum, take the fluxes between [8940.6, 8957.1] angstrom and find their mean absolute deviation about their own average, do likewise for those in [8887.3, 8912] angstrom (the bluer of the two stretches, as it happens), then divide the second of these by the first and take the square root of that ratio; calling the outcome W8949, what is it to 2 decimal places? 1.48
